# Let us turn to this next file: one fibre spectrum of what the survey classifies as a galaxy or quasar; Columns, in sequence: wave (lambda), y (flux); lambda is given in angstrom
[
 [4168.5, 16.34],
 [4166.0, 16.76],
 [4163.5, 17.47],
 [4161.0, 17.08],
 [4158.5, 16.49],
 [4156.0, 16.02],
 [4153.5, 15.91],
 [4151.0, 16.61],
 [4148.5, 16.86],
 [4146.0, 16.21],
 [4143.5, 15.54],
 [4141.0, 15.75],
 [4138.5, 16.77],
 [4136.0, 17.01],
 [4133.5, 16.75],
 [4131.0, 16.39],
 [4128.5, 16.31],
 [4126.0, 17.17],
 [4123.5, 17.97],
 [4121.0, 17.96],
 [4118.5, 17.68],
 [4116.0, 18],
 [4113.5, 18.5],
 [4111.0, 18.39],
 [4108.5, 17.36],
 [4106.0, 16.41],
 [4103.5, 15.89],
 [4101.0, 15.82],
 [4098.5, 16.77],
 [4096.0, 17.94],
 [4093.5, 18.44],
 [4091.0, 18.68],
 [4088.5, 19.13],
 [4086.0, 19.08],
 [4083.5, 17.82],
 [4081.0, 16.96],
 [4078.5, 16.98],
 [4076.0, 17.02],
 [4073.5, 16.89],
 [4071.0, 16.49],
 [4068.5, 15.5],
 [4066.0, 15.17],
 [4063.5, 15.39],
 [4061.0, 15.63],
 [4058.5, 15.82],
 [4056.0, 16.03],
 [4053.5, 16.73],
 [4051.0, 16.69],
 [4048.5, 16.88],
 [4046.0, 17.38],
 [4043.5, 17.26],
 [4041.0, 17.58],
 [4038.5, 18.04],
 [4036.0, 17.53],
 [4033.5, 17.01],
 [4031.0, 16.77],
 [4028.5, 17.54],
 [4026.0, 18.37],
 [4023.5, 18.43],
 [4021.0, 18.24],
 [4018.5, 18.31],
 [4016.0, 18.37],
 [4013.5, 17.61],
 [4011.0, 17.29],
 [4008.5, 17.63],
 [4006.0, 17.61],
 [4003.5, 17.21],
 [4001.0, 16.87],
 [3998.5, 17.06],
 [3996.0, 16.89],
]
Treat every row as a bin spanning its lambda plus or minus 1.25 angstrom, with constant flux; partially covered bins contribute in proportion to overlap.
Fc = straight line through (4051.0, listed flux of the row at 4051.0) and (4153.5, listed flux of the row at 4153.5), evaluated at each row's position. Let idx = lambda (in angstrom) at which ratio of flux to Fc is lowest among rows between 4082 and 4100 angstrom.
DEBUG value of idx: 4098.5 angstrom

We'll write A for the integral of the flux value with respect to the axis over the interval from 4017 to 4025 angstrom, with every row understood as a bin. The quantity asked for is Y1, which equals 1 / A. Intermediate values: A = 147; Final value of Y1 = 0.0068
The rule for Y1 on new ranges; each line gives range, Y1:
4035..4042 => 0.0081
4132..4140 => 0.0074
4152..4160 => 0.0077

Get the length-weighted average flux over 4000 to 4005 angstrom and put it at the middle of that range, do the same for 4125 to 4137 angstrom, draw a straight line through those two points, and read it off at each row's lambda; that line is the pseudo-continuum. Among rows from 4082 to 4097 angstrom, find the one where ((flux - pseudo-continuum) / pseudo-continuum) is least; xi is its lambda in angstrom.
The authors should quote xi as 4083.5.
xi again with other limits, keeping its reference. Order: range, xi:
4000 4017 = 4001.0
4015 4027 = 4021.0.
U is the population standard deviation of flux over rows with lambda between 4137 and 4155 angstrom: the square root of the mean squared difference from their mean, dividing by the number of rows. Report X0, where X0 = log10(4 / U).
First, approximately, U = 0.48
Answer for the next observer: 0.92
